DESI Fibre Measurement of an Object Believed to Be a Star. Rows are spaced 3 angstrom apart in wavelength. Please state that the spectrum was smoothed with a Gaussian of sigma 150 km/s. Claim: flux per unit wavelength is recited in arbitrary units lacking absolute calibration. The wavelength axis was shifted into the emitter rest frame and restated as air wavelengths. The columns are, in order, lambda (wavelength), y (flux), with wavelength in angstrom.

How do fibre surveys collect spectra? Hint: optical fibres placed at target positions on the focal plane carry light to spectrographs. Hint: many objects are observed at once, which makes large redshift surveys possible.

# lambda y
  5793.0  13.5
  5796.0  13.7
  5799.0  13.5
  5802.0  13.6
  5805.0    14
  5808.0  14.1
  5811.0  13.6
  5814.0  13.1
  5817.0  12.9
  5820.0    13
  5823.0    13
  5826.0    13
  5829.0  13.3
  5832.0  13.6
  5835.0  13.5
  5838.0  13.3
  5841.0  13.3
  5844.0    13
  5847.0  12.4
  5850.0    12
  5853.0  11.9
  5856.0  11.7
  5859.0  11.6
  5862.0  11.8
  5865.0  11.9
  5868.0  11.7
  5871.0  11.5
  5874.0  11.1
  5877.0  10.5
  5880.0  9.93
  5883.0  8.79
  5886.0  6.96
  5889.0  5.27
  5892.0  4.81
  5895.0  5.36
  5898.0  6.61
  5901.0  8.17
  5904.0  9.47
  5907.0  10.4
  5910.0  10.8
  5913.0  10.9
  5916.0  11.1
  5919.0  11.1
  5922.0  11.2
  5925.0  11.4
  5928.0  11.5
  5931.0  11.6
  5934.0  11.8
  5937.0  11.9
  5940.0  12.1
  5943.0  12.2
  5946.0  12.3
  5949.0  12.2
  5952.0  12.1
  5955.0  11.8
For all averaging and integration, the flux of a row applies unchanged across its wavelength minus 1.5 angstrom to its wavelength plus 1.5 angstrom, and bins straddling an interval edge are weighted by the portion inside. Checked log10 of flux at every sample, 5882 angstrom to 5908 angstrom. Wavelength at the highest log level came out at 5907.0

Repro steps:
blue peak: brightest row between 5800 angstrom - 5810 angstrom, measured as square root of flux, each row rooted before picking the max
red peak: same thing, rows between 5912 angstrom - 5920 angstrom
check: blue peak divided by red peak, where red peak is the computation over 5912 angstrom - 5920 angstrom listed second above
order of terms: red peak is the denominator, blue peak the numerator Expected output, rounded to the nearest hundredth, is 1.13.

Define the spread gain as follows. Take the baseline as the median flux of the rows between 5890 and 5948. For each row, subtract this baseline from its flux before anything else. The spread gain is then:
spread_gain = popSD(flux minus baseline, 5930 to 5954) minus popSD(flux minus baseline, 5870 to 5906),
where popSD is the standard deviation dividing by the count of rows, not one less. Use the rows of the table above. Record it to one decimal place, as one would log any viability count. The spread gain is -2.0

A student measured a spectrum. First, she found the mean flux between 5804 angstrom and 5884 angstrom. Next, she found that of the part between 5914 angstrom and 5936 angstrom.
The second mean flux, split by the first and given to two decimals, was 0.92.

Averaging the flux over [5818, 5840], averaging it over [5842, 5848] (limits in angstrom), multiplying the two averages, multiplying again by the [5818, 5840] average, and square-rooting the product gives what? 47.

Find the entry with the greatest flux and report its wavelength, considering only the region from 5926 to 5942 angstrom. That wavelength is 5940.0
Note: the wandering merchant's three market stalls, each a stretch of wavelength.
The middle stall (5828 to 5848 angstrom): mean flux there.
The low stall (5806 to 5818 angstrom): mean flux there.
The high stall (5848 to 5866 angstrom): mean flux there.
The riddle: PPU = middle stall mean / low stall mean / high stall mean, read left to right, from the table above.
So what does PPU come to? 0.08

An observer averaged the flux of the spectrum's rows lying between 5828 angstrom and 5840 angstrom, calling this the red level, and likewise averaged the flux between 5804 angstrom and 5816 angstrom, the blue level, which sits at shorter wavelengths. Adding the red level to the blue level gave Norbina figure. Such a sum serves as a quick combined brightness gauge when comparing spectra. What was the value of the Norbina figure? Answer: 27.1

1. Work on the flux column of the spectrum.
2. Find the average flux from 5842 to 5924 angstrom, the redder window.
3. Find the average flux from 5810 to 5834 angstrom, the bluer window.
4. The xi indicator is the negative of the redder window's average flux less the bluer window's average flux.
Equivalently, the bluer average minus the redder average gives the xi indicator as 3.1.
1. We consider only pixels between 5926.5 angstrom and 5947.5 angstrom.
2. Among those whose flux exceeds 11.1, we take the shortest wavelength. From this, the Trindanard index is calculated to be 5928.0 angstrom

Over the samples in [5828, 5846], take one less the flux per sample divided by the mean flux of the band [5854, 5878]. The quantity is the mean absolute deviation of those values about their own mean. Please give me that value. 0.013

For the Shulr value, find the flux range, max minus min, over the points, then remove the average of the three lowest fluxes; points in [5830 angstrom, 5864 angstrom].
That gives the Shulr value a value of -9.7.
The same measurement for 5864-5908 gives 1.9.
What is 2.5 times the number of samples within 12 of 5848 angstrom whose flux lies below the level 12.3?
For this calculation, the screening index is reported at 10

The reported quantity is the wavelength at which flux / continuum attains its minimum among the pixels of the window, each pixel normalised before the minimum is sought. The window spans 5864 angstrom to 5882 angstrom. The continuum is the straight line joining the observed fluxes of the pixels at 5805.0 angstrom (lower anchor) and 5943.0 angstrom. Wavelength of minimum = 5880.0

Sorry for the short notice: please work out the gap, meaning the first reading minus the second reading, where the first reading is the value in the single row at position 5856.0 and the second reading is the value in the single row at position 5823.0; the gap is -1.3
